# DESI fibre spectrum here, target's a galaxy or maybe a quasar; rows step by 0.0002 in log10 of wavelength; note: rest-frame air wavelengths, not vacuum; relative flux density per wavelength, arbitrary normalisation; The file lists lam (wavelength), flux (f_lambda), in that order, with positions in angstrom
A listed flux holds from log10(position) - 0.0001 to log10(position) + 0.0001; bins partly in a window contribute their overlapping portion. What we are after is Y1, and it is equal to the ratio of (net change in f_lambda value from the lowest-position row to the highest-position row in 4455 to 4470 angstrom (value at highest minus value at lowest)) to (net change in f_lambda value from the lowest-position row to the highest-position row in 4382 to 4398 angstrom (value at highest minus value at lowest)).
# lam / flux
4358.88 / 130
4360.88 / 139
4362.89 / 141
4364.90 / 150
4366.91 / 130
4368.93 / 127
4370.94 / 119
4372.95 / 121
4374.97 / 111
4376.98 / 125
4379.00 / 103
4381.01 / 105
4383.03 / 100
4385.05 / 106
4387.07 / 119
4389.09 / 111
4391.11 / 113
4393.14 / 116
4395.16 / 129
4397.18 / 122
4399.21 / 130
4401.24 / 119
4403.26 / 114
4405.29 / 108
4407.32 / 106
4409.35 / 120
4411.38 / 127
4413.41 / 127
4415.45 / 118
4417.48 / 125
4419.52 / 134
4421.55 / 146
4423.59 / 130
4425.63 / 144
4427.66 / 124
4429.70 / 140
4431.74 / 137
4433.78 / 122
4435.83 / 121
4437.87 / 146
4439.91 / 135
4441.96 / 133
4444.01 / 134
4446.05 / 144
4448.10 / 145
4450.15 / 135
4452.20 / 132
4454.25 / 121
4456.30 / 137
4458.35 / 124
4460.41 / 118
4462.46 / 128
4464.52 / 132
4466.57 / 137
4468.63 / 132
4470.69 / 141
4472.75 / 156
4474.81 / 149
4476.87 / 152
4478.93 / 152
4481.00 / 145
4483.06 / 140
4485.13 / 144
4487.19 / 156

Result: 0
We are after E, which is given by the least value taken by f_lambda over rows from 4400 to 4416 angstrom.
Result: 106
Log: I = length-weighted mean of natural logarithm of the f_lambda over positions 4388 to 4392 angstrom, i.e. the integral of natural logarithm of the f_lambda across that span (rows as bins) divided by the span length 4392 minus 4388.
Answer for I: 4.72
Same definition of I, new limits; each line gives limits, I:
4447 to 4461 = 4.87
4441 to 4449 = 4.93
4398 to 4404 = 4.80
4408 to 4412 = 4.80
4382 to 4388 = 4.68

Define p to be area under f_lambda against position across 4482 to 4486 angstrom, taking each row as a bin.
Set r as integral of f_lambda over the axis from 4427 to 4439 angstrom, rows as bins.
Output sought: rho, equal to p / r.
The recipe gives 0.36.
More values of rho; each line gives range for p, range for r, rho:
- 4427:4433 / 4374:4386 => 0.62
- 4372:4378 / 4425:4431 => 0.88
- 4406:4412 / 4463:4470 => 0.75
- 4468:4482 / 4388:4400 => 1.43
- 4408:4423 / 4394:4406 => 1.32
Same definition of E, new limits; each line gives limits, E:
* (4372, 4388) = 100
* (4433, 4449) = 121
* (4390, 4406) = 108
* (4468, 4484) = 132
